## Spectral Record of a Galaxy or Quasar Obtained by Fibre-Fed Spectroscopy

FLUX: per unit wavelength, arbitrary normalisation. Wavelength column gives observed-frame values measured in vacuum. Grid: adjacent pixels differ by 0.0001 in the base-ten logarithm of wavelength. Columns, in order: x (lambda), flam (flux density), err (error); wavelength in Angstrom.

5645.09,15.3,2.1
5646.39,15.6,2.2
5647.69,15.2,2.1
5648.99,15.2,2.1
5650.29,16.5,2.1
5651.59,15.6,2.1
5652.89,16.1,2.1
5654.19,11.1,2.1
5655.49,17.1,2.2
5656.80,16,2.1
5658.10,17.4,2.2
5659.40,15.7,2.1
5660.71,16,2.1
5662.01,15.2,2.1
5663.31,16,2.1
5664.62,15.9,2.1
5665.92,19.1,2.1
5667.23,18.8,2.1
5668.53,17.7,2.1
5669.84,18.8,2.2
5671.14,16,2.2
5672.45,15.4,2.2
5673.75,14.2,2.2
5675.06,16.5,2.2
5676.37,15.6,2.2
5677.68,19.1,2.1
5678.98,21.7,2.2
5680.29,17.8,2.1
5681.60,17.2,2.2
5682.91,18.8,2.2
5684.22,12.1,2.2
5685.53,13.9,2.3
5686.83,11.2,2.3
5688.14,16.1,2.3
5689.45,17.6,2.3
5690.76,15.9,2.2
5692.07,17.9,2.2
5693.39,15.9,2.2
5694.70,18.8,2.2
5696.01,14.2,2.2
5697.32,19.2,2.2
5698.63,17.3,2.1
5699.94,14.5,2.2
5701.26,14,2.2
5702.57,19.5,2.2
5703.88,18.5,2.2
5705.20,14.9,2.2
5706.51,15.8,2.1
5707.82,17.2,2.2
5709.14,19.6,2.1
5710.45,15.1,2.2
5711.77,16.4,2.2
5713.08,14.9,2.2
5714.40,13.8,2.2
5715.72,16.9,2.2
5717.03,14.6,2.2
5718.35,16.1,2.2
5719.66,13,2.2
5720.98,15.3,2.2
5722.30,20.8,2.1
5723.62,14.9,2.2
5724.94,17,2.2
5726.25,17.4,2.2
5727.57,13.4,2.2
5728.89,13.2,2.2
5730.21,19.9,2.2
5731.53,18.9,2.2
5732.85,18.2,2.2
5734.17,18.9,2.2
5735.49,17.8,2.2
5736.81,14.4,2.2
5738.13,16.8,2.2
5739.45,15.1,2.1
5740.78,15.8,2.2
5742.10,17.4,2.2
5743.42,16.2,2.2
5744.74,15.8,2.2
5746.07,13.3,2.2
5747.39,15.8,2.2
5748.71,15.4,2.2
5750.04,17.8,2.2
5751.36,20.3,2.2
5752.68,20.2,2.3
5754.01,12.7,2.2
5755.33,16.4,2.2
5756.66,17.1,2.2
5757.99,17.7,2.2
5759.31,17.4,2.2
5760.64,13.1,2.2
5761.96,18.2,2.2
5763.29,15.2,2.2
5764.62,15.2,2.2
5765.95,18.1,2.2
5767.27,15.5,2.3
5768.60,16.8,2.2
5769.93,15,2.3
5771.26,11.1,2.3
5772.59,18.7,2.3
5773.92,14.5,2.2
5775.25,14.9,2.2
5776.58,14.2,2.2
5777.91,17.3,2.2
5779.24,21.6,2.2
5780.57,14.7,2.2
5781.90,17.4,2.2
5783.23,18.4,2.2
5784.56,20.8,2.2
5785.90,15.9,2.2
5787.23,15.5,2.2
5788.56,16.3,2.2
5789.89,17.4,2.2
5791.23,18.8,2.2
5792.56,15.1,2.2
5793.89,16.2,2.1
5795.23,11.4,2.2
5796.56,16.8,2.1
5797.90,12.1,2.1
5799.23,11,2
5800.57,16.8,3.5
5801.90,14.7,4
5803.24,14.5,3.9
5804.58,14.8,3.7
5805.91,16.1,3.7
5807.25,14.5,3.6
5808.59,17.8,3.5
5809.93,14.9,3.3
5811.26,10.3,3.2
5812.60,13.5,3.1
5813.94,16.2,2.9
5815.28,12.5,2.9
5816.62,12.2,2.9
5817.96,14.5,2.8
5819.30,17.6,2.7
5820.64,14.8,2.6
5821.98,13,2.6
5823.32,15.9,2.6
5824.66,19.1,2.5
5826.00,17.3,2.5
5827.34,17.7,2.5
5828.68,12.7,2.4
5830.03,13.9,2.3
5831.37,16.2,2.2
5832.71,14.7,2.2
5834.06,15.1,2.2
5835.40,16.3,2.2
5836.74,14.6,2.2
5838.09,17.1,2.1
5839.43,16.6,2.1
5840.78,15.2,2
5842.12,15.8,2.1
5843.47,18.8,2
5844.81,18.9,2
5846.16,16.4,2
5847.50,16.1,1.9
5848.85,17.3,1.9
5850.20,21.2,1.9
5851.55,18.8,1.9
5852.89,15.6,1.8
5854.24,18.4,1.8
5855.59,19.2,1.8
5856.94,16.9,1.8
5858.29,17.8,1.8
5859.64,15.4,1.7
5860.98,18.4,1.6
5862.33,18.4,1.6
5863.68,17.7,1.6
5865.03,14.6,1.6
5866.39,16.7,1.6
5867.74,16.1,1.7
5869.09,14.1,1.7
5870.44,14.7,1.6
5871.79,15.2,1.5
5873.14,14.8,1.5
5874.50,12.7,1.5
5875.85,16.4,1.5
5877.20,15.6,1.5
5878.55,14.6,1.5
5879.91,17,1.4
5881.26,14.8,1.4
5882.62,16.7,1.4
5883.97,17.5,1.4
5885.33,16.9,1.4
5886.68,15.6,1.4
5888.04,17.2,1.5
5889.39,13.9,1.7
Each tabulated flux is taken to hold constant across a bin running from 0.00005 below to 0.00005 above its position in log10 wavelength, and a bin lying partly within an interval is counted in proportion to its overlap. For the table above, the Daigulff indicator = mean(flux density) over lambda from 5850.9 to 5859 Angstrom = 17.8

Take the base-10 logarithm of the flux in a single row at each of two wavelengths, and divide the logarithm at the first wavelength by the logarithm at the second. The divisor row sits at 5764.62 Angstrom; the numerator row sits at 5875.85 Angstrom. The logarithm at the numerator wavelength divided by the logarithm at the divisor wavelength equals 1.03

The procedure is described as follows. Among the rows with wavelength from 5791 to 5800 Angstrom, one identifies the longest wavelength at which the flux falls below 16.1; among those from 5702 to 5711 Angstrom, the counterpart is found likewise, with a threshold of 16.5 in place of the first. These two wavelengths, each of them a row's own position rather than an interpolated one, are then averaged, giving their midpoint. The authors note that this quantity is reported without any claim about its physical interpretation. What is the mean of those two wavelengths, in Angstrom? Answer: 5754.8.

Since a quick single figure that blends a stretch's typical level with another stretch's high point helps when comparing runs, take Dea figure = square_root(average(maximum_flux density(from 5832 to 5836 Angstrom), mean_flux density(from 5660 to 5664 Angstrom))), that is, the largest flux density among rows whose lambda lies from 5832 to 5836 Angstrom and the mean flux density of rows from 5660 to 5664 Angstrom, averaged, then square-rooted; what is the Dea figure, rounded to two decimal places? 4.00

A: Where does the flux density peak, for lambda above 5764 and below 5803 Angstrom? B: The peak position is 5779.24 Angstrom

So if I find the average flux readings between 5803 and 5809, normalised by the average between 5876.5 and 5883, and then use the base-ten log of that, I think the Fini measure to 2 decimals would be -0.01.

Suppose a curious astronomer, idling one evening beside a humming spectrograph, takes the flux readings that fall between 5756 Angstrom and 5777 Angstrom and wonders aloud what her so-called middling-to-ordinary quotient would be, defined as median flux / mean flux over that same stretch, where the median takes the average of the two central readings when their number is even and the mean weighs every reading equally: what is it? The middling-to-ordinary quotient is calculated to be 0.97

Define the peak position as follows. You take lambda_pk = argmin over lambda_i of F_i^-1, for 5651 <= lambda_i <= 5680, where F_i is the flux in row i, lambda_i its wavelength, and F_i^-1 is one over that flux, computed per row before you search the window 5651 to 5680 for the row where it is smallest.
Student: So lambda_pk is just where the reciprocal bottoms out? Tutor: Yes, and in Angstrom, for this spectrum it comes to 5678.98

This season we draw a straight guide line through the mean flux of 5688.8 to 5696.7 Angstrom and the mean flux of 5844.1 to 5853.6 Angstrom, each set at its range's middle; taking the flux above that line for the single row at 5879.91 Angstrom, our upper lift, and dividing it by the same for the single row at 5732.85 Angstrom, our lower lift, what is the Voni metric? -0.8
